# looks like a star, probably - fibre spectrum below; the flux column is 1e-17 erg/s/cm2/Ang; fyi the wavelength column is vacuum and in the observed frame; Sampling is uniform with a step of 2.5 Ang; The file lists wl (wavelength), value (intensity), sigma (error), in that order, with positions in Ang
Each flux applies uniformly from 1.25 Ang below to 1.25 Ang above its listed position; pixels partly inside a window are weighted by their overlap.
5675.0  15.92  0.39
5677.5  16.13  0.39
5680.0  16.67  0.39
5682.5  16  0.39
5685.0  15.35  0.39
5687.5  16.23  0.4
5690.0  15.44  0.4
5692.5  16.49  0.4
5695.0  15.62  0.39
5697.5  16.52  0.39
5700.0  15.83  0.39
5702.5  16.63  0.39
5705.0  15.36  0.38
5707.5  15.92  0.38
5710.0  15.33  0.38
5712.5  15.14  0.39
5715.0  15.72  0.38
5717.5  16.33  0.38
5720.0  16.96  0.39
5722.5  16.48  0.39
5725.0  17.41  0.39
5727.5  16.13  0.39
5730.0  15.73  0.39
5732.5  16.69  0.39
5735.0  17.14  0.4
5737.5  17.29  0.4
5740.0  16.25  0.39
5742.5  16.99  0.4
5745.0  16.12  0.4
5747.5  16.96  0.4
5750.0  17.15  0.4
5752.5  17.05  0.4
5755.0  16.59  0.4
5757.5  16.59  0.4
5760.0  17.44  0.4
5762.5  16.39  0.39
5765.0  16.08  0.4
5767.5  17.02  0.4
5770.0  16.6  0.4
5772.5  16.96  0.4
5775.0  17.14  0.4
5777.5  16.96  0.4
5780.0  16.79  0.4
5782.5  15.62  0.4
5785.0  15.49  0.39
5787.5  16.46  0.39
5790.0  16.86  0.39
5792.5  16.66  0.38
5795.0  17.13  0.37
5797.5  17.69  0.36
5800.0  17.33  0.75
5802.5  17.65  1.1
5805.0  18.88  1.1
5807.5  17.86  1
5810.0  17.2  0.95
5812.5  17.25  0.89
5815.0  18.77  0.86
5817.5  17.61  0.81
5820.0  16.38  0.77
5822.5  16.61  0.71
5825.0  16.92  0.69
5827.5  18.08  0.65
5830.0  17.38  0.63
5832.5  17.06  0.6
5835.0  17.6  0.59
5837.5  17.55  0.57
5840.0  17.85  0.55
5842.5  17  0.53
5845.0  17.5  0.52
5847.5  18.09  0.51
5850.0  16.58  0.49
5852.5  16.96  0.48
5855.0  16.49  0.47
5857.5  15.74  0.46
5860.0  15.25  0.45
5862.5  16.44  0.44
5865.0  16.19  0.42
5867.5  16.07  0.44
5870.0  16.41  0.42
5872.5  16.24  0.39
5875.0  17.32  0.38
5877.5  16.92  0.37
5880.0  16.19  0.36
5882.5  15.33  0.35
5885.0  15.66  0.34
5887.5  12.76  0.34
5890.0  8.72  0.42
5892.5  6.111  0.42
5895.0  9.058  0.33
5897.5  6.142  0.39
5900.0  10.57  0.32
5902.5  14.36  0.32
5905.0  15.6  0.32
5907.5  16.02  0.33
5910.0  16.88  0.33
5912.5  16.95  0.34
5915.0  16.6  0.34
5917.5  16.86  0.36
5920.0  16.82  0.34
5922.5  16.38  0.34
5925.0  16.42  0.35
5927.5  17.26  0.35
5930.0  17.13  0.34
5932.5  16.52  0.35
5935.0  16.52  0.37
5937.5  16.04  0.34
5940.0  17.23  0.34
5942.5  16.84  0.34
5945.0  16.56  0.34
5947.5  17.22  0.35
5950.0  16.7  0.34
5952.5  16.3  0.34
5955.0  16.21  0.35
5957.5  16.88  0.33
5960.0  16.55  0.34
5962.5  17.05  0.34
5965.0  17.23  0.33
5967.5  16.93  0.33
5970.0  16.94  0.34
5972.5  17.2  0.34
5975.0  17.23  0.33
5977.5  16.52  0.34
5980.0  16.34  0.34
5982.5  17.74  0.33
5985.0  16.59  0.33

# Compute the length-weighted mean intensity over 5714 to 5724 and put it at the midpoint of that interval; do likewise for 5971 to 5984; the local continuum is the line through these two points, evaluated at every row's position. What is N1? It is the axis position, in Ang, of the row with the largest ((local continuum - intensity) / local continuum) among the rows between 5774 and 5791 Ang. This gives 5785.0 Ang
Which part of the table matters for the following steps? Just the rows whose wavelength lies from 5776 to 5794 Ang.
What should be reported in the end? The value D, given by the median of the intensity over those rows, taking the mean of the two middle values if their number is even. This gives 16.66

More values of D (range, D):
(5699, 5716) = 15.72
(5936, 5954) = 16.70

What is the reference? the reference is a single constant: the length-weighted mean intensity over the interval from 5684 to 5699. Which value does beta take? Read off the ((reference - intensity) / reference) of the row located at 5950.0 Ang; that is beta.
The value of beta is -0.047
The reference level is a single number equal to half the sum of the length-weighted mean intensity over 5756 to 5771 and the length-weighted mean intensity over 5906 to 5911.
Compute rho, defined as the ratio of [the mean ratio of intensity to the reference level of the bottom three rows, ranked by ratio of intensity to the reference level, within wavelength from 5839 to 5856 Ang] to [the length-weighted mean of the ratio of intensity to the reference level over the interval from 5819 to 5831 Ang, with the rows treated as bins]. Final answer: 0.976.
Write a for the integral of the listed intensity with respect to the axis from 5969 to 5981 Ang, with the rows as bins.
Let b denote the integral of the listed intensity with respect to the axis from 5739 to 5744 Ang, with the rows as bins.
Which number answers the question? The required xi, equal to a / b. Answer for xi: 2.4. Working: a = 202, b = 83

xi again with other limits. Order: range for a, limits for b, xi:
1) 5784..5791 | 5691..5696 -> 1.4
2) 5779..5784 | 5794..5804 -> 0.5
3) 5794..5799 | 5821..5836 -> 0.3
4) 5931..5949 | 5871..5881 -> 1.8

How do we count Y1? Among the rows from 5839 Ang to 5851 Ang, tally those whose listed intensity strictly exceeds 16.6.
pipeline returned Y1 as 4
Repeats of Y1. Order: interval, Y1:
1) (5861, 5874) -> 0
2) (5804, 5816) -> 5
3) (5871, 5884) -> 2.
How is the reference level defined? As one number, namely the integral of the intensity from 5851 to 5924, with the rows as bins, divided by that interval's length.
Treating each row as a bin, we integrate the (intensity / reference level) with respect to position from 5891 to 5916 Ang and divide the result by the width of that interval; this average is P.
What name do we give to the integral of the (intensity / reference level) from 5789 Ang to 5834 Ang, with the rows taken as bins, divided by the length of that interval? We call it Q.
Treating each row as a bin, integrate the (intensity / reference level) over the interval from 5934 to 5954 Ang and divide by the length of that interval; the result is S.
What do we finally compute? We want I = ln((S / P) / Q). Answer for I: 0.10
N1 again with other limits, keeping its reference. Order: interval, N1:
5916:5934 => 5922.5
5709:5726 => 5712.5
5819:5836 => 5820.0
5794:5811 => 5795.0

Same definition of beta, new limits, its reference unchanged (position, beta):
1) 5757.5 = -0.040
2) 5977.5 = -0.036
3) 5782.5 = 0.021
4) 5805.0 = -0.184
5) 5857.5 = 0.013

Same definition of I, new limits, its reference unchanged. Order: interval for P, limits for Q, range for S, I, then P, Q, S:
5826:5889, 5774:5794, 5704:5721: -0.16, 1.12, 1.12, 1.07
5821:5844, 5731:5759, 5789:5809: -0.12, 1.18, 1.14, 1.19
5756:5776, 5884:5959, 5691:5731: -0.06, 1.14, 1.02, 1.09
